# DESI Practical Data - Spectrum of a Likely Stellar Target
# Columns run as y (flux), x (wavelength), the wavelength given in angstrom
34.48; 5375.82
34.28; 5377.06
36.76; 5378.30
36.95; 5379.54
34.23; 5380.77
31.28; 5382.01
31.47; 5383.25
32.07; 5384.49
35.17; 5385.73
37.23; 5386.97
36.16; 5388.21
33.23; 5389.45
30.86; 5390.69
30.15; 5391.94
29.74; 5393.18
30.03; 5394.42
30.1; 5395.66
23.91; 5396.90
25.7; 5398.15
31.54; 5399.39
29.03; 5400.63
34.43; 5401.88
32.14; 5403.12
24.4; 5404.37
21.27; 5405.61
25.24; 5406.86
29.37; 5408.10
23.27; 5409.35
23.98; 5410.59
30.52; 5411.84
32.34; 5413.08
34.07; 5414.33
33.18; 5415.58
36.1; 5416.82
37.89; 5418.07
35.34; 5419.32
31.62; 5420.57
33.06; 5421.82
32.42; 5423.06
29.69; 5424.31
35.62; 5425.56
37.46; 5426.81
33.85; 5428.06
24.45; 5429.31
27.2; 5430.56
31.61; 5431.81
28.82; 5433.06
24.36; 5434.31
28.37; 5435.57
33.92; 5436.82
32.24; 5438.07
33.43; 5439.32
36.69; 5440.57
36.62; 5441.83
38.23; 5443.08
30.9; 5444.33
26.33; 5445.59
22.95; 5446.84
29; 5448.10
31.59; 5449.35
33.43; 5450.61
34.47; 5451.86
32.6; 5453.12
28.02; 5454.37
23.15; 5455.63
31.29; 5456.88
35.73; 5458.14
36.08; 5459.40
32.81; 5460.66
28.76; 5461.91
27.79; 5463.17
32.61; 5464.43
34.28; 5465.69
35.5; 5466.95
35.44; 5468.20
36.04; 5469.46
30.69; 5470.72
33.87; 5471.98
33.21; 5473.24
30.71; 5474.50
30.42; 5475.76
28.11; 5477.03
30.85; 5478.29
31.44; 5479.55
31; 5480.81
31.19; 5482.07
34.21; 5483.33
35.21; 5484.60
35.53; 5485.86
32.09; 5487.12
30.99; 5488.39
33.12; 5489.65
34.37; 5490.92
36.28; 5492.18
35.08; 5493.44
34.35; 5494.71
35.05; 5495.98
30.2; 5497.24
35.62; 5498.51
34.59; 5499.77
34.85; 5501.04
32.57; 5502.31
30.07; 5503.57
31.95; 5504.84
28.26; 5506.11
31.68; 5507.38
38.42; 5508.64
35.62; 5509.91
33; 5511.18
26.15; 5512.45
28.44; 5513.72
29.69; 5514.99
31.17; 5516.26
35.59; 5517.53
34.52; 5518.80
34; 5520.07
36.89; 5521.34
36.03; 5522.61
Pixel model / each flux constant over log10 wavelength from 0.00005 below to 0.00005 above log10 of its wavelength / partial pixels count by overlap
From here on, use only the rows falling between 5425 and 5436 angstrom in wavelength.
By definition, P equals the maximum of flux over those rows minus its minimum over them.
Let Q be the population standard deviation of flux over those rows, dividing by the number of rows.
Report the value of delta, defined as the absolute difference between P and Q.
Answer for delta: 9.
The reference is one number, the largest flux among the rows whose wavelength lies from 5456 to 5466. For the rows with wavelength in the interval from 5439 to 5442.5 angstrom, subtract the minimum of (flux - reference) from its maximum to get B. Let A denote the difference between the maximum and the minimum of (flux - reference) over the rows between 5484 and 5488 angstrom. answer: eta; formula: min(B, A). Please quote 3.3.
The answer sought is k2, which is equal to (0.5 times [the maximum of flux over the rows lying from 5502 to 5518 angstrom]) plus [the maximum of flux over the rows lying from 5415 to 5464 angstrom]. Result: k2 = 57.4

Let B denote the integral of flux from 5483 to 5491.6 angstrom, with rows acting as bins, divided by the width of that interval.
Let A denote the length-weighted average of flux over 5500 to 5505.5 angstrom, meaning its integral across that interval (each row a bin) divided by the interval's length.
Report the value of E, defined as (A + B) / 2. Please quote 33.1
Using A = 32.5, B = 33.6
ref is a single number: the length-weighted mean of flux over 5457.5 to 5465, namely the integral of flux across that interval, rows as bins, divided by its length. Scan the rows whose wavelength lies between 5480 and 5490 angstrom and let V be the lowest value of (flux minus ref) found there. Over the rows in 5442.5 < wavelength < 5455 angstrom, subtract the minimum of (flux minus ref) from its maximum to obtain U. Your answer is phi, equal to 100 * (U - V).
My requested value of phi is 1656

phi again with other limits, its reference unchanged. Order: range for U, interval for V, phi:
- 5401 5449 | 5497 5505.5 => 1916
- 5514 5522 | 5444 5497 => 1652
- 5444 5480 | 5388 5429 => 2413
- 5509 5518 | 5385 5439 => 2047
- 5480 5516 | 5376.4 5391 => 1368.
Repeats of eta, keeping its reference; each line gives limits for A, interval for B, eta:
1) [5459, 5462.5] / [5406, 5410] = 6.1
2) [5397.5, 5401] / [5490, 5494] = 1.9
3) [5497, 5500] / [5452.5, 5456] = 5.4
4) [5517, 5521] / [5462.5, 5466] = 1.6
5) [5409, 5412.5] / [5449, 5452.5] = 2.9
